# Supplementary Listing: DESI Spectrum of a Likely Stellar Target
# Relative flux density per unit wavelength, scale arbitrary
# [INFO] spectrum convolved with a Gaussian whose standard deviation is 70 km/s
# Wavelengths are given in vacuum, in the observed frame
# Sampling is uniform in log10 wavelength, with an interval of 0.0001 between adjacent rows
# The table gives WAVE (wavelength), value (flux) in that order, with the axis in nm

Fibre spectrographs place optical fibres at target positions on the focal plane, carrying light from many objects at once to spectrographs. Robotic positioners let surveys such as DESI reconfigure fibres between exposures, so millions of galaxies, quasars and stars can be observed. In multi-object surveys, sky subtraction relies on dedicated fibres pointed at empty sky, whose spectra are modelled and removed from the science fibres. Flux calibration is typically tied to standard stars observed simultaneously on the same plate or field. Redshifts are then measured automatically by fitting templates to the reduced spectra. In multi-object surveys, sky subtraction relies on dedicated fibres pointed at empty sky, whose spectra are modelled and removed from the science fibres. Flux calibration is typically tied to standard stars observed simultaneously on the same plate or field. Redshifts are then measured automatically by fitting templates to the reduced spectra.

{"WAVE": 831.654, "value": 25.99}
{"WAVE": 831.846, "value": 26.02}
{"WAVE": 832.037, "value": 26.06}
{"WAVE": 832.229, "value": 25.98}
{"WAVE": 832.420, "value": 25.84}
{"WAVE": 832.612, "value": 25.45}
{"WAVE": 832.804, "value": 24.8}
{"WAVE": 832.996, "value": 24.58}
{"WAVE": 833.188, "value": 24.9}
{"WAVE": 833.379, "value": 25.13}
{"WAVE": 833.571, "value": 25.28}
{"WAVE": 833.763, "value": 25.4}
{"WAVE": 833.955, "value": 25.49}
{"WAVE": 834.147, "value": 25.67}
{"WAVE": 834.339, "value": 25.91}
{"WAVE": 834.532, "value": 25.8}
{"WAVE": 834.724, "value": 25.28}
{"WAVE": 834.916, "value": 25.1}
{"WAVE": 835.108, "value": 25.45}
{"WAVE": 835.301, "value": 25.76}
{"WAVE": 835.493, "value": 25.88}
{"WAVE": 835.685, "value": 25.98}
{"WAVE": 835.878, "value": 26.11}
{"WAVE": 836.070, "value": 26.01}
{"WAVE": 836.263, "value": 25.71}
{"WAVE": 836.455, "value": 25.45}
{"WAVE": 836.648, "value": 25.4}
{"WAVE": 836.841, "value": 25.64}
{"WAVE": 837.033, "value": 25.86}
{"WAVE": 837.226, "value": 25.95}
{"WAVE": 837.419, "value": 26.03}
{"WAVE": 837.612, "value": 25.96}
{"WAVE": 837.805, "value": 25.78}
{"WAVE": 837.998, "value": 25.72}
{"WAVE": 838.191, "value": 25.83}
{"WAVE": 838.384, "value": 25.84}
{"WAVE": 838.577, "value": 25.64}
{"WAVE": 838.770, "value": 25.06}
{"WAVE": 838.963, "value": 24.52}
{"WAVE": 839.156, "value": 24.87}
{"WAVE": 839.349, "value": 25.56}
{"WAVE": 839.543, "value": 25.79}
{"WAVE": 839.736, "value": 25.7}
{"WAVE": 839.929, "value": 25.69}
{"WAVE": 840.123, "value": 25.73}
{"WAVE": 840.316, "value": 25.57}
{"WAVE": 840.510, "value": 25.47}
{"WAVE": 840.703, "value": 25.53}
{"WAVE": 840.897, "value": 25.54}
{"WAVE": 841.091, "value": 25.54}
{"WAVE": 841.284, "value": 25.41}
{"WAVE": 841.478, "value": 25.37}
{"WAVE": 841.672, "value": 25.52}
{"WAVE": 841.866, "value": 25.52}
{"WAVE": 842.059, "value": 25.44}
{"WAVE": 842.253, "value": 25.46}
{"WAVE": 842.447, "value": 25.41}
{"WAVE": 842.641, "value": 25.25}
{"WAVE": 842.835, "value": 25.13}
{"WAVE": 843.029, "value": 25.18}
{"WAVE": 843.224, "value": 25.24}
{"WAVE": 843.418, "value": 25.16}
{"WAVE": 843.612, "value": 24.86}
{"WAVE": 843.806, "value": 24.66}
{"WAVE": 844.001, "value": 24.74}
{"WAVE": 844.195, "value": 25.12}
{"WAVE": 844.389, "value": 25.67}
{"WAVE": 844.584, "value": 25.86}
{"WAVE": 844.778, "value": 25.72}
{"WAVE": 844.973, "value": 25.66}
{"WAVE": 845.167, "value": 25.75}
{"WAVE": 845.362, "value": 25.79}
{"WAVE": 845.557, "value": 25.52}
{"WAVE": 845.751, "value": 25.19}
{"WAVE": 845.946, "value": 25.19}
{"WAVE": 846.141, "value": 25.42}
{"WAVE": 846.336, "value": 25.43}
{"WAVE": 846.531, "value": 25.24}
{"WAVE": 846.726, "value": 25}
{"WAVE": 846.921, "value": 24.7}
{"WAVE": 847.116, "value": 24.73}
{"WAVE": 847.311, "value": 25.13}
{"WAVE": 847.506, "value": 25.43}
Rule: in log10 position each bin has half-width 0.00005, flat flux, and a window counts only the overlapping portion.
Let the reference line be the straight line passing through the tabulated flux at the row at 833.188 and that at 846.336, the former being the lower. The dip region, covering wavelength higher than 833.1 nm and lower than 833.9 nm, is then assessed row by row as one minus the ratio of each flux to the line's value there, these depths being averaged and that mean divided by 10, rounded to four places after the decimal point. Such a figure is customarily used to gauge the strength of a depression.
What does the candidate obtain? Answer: -0.0011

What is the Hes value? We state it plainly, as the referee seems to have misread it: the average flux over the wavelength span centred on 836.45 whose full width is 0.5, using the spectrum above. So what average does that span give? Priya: 25.5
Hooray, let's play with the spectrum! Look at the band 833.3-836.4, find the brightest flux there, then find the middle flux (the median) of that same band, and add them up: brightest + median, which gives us 51.8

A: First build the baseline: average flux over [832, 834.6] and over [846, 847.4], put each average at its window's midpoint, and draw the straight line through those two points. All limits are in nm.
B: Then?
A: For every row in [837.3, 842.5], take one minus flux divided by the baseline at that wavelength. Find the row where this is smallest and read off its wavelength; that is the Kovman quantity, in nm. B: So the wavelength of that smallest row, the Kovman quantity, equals 837.419 nm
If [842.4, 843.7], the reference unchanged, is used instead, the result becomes 842.447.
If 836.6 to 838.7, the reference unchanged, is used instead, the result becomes 837.419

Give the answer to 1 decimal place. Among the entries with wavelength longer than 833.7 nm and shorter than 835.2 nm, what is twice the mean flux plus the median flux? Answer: 76.5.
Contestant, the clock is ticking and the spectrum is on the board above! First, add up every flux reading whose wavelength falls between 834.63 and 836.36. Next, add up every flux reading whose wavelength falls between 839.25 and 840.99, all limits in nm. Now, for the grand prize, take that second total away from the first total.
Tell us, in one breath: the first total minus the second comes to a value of 1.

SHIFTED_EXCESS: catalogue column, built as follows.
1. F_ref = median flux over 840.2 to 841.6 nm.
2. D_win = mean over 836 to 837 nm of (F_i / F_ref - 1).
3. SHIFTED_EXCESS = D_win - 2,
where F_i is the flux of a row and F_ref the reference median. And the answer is -2.00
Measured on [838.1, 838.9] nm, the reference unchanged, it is -2.00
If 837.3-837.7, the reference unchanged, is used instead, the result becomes -1.98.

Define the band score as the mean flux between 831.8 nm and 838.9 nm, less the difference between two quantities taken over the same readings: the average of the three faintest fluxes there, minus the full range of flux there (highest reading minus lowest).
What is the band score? 2.4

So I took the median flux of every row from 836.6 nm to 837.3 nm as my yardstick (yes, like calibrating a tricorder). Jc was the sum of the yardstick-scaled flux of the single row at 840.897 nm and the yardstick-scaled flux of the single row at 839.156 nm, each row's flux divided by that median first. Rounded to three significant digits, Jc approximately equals 1.96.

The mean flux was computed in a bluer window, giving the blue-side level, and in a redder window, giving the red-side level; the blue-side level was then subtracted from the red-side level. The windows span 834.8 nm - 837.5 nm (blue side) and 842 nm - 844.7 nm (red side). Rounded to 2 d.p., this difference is -0.51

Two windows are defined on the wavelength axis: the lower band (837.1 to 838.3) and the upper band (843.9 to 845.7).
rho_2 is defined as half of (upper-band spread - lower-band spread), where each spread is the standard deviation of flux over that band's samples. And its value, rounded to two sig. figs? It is 0.12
